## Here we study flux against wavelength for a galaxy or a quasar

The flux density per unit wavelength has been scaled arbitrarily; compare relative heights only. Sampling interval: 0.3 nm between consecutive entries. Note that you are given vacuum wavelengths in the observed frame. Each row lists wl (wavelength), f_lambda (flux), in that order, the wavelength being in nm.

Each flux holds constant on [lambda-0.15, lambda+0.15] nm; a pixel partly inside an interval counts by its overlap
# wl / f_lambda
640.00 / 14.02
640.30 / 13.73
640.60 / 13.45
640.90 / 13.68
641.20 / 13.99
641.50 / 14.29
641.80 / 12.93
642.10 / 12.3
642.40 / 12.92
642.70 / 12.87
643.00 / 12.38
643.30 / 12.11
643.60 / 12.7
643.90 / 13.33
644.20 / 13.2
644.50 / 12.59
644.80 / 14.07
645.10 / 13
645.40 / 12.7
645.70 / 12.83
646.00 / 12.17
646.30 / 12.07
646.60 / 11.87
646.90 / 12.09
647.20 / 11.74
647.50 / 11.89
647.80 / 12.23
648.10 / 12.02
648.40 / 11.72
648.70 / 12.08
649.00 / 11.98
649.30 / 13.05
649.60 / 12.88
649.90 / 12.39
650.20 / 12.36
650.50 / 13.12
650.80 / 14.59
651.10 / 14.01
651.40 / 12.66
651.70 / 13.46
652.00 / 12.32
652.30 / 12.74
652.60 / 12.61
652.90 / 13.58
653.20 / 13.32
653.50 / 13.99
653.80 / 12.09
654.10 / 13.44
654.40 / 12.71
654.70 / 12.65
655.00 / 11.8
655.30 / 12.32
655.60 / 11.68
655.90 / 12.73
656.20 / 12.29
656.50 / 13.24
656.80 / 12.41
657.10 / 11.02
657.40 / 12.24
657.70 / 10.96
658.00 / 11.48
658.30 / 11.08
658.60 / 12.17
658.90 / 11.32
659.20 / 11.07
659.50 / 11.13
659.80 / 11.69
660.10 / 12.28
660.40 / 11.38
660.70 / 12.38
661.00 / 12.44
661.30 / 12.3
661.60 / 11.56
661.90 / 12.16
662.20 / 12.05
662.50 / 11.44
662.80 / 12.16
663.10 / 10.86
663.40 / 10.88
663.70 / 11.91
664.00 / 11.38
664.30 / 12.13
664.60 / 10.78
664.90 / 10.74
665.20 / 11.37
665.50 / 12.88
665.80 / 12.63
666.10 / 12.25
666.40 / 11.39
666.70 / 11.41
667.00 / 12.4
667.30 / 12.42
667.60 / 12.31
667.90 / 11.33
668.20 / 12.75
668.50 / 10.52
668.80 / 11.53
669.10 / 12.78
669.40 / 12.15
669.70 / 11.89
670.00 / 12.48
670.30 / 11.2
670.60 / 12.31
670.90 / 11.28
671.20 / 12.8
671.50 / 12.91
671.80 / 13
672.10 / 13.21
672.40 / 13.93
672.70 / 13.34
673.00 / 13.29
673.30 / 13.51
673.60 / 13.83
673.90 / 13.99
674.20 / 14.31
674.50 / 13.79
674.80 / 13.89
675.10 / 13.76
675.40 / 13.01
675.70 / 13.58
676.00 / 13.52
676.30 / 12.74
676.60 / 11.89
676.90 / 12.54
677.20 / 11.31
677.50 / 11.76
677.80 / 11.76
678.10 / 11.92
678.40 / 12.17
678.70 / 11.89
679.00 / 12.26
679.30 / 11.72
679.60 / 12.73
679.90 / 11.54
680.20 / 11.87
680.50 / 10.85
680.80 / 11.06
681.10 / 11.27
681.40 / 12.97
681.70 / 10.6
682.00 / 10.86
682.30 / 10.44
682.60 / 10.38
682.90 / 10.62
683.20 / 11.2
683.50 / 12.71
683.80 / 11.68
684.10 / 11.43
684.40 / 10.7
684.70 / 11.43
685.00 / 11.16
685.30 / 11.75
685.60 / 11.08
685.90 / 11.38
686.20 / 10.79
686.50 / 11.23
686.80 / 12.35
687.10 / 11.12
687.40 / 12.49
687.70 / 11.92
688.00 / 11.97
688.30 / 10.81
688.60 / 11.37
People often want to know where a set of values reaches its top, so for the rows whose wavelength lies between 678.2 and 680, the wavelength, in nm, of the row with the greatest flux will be 679.60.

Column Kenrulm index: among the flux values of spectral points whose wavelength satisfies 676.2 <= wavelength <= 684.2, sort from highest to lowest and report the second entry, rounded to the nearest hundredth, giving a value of 12.74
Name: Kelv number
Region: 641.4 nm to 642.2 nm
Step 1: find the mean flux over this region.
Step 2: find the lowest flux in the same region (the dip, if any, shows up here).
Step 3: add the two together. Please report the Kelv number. 25.5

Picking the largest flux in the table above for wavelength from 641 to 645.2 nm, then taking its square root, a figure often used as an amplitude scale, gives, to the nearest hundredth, 3.78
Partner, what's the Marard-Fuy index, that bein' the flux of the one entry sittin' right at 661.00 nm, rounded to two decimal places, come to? 12.44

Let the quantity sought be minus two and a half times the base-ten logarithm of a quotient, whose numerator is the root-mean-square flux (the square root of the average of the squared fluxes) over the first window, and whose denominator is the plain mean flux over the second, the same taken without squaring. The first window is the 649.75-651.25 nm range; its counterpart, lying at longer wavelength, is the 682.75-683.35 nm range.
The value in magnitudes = -0.22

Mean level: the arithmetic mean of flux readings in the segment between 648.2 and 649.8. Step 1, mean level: 12.3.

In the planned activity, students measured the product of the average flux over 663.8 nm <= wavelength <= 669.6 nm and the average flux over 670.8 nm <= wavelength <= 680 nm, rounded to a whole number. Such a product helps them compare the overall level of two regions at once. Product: 152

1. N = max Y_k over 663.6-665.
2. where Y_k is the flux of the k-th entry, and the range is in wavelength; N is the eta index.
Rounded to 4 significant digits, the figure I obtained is 12.13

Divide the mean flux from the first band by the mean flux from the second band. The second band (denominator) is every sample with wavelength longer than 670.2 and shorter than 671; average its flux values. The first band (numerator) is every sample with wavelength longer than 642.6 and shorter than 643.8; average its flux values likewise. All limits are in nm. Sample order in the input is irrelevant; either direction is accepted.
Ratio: 1.08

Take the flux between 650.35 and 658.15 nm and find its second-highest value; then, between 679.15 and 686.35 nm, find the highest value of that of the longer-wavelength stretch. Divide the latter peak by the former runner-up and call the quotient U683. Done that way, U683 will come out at 0.93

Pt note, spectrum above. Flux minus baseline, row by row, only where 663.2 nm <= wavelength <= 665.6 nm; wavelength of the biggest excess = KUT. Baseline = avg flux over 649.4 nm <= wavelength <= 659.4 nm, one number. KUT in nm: 665.50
